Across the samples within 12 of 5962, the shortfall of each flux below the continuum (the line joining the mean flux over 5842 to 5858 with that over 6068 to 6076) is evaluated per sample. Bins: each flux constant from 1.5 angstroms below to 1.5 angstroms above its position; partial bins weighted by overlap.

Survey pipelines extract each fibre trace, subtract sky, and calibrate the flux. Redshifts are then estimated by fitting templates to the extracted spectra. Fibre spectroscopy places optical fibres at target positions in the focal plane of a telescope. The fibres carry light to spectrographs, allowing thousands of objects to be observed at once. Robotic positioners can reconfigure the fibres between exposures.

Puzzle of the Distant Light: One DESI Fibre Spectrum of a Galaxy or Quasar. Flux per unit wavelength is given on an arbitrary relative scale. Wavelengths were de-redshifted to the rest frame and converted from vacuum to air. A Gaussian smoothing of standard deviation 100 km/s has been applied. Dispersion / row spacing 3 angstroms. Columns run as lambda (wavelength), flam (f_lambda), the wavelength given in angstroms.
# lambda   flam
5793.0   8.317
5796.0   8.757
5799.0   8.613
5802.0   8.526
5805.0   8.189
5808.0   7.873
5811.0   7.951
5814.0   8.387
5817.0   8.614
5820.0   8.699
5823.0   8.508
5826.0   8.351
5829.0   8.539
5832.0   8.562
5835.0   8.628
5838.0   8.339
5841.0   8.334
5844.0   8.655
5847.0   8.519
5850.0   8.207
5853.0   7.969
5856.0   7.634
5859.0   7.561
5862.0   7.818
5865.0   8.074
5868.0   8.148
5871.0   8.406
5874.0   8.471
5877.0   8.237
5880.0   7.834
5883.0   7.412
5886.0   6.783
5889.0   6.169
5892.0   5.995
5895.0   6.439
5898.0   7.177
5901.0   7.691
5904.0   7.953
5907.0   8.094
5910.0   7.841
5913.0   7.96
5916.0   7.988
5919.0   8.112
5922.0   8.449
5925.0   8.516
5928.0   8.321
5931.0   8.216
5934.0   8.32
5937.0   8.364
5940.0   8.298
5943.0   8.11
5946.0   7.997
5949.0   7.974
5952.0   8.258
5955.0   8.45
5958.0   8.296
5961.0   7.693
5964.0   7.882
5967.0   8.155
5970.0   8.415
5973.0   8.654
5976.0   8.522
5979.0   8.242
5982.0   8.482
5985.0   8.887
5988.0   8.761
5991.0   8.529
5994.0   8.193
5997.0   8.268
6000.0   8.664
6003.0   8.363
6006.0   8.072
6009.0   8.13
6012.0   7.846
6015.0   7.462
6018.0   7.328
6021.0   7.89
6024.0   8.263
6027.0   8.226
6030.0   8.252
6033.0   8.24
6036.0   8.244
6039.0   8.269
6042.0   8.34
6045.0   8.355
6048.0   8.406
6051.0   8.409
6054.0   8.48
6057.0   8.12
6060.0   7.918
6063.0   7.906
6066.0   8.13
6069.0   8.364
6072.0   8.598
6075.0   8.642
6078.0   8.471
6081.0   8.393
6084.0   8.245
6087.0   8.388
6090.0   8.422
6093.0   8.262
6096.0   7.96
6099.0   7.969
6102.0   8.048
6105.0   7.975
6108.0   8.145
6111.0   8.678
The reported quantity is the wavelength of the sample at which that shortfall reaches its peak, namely 5961.0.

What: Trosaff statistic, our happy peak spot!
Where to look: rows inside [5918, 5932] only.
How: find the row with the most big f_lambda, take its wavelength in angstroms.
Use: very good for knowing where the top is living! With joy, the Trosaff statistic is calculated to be 5925.0 angstroms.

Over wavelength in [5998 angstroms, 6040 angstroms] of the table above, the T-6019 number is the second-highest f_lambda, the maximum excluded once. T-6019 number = 8.363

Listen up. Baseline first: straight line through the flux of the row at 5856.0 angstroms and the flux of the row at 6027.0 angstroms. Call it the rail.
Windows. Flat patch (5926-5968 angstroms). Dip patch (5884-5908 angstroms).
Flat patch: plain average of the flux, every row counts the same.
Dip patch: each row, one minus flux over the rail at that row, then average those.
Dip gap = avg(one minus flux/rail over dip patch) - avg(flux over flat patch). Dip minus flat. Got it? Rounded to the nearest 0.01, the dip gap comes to -8.07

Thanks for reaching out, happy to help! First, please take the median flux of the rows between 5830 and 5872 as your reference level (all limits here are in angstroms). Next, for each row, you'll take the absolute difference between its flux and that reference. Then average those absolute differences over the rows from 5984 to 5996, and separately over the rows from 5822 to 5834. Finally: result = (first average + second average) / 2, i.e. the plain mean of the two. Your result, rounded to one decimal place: 0.3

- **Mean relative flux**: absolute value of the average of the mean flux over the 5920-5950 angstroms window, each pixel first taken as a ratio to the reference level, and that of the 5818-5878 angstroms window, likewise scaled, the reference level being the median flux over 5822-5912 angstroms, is 1.02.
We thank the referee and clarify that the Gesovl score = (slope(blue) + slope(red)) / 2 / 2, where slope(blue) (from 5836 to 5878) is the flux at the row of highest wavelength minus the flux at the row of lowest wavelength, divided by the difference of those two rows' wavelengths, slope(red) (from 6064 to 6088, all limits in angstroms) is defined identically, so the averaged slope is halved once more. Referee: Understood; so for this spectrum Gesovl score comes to 0.0024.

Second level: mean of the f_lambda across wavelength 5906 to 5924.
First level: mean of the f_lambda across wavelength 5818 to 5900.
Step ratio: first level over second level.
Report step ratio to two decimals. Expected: 0.98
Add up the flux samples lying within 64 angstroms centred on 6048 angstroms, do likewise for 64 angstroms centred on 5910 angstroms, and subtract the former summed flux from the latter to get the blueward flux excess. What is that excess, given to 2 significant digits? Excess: -11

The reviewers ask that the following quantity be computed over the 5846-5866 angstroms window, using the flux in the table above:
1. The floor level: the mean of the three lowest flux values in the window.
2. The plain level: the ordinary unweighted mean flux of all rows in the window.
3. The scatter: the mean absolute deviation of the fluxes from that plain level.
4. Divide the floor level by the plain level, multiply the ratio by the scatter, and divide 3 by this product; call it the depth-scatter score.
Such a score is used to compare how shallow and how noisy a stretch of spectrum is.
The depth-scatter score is 12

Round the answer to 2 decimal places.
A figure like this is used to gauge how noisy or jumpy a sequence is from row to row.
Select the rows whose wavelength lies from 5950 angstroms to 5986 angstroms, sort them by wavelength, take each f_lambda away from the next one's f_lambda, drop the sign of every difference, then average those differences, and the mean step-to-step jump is 0.27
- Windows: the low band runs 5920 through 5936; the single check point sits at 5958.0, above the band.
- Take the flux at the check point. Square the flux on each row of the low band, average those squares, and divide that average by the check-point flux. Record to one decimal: 8.4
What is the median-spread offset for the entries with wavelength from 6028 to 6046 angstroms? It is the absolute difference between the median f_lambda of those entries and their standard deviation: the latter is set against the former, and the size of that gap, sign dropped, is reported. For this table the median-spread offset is 8.21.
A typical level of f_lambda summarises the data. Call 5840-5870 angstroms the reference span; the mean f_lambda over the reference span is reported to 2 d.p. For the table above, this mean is 8.09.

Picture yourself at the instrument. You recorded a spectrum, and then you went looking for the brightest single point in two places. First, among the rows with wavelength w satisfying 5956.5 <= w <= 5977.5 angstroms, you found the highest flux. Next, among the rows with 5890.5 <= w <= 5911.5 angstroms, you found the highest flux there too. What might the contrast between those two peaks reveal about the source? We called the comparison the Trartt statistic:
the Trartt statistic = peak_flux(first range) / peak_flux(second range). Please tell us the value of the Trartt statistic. 1.07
